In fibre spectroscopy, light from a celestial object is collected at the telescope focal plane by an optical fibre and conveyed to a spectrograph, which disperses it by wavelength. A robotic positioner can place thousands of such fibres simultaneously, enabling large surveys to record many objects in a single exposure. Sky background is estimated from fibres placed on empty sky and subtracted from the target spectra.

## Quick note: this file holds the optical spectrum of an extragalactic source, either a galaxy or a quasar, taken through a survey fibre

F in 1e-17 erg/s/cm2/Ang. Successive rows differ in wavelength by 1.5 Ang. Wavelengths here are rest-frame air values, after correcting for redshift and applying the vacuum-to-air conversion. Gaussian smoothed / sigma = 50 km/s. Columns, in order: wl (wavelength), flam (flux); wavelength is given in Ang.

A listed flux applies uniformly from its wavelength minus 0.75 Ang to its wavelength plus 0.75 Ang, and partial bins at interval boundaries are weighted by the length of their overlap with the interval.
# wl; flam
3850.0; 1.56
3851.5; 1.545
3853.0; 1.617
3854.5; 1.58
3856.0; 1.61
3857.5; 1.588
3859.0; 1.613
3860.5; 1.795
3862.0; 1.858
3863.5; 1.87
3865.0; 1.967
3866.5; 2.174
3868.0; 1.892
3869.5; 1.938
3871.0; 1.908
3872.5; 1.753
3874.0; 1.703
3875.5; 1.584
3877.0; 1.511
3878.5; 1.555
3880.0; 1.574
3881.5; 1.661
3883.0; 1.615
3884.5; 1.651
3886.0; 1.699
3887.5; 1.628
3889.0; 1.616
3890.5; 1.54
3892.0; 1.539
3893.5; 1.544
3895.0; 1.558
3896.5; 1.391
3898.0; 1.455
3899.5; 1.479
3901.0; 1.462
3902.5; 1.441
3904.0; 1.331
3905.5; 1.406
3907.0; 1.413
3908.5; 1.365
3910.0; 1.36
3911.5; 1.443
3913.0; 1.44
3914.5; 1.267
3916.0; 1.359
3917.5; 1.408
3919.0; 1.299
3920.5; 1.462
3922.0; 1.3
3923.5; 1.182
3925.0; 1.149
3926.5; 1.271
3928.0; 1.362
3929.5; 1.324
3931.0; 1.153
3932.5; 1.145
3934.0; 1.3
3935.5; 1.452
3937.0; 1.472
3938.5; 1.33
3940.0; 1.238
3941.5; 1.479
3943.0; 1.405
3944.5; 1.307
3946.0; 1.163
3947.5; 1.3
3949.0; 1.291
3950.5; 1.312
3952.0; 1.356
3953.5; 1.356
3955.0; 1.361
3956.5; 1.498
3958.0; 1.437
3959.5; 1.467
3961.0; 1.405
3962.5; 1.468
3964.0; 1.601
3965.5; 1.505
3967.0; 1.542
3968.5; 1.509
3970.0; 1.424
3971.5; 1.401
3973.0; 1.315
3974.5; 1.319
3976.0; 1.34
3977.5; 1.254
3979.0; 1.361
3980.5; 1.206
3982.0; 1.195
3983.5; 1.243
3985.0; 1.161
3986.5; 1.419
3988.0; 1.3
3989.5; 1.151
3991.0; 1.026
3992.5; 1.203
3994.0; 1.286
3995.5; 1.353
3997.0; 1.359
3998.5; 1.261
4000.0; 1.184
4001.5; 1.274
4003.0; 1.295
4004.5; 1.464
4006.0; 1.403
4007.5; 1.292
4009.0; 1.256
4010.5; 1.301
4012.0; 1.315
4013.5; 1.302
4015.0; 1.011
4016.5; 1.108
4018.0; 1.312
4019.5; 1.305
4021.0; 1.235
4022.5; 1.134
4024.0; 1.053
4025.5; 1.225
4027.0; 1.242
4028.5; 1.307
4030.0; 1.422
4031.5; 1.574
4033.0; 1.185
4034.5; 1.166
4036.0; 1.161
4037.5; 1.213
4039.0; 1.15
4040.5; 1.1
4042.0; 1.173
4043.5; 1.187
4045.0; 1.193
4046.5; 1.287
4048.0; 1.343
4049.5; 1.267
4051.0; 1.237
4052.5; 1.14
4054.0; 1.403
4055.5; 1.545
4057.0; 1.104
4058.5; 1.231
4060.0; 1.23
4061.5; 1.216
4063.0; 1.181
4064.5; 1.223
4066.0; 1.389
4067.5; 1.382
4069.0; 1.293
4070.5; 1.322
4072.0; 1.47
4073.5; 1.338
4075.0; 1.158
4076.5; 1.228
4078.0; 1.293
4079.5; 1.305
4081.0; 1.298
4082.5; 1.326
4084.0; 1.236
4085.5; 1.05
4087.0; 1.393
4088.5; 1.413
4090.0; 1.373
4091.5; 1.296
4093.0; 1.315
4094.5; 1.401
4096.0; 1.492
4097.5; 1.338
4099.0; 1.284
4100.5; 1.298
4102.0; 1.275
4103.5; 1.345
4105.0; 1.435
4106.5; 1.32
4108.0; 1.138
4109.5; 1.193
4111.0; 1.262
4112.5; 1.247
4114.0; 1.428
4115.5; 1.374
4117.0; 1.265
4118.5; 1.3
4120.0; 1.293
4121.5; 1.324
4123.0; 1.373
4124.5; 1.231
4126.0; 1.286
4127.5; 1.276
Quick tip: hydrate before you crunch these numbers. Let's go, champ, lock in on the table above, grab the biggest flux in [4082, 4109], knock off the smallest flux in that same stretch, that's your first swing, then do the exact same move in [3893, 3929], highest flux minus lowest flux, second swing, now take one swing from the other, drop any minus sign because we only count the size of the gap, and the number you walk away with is 0.033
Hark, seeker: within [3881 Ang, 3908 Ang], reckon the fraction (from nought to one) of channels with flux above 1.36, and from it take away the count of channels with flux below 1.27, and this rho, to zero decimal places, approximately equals 1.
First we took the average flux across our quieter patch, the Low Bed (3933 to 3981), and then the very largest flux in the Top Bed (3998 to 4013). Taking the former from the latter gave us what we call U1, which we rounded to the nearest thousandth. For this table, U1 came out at 0.084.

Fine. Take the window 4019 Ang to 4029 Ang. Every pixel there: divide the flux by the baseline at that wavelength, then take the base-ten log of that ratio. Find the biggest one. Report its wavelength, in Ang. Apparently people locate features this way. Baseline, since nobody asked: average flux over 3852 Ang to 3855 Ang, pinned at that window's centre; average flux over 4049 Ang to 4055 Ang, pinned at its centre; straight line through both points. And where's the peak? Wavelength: 4028.5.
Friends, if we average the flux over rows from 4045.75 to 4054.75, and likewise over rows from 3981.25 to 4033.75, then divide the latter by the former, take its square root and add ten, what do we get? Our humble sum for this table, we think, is 11.0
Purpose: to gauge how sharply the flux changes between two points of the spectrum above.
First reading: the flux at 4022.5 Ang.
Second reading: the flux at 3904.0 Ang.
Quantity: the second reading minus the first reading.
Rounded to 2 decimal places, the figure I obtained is 0.20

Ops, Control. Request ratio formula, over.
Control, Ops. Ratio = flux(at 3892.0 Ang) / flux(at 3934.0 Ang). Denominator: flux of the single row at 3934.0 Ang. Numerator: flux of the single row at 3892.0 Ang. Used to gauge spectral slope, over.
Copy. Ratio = 1.18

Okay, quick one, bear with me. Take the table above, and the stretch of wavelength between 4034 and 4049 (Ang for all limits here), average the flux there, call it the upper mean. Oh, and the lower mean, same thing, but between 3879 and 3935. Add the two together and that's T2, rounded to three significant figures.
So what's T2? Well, 2.62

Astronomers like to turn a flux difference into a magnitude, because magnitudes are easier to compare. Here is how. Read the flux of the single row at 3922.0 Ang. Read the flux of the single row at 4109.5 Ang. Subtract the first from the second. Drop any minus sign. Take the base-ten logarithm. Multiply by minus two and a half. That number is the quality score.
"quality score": 2.43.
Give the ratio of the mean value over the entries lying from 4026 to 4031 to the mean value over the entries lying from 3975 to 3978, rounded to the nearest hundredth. 1.02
